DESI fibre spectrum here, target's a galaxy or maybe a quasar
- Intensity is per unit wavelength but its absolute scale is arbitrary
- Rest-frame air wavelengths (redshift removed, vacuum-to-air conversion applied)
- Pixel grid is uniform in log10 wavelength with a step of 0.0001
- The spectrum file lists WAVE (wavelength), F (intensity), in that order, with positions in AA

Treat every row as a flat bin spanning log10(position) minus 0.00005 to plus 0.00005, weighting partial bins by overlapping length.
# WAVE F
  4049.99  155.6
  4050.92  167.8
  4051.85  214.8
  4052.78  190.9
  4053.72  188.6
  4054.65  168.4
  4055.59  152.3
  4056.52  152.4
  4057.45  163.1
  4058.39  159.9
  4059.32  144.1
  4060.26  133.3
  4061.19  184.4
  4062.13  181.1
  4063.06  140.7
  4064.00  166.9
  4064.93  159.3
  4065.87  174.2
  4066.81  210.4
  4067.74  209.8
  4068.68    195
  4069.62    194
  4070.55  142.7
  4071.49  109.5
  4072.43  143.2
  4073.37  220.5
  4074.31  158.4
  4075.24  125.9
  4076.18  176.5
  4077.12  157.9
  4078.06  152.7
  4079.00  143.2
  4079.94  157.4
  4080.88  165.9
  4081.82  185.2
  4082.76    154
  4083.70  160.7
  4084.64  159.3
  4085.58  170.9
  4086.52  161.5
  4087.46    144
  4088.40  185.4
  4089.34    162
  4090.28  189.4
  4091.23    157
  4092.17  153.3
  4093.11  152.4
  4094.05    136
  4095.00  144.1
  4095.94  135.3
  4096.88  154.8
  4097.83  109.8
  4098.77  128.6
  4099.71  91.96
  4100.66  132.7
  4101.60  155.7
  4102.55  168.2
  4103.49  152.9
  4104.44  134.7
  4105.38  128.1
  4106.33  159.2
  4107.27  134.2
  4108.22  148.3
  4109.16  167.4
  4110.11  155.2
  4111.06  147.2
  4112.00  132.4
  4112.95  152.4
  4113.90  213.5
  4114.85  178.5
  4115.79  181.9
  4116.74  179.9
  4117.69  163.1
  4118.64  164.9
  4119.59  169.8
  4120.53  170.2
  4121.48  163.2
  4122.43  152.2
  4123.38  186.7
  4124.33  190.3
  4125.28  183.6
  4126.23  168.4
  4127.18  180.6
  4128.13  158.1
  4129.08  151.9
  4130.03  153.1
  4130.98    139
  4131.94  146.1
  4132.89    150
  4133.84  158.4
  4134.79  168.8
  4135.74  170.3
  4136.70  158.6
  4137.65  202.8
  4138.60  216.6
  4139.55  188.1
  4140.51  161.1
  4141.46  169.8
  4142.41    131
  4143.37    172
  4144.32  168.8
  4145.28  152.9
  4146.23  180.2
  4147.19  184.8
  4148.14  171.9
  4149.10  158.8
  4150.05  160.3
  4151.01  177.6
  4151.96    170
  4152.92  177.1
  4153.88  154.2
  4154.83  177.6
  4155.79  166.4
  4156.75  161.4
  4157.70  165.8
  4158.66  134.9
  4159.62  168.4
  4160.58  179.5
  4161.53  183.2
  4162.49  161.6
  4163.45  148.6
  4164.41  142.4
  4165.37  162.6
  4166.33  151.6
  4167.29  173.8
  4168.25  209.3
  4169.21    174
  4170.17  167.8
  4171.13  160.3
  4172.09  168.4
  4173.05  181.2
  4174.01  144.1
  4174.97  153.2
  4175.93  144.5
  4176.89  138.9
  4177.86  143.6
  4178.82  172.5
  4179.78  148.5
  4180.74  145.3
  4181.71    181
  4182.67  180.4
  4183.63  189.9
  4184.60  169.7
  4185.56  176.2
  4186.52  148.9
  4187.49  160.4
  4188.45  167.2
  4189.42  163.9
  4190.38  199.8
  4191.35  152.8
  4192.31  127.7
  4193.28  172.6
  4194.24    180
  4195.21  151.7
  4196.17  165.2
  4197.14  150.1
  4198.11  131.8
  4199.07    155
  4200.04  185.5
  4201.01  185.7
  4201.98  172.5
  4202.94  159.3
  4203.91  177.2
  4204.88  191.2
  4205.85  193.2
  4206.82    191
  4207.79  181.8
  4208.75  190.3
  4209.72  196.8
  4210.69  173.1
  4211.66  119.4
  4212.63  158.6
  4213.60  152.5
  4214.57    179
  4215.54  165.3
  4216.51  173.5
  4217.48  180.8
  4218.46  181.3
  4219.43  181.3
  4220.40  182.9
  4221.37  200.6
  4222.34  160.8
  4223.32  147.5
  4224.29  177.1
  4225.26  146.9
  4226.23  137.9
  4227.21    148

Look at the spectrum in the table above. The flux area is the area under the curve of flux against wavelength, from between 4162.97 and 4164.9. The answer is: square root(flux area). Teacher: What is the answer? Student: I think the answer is 16.7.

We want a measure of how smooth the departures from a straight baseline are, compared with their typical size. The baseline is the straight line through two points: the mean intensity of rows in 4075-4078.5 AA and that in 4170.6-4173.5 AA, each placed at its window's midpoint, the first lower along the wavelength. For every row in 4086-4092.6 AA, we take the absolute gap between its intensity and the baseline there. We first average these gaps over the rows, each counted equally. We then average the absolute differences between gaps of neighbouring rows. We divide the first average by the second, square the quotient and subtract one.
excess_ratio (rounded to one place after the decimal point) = -0.5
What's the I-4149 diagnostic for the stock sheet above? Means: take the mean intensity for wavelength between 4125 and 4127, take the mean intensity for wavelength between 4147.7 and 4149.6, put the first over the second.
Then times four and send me 4.26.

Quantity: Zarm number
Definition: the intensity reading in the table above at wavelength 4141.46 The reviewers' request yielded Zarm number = 169.8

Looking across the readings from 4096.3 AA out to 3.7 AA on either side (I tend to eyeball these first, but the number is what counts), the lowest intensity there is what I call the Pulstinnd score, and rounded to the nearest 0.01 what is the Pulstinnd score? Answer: 91.96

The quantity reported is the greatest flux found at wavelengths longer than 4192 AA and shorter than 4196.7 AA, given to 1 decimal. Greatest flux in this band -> 180.0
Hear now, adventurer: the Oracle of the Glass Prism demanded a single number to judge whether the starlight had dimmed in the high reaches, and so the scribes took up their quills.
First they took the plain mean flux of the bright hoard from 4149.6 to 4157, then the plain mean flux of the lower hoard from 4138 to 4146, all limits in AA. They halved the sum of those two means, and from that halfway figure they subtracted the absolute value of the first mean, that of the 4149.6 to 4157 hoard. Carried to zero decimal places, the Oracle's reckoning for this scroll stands 1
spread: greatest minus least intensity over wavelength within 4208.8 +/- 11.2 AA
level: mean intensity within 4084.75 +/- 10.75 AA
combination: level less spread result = 81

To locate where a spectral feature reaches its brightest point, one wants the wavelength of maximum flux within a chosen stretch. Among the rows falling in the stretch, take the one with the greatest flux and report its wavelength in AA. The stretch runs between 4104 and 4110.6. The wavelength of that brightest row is 4109.16 AA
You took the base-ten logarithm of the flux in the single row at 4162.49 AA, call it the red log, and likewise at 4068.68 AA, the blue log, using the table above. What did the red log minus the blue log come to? -0.08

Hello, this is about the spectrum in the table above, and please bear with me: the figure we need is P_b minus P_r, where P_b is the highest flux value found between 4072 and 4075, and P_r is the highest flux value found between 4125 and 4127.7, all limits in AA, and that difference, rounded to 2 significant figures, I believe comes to 37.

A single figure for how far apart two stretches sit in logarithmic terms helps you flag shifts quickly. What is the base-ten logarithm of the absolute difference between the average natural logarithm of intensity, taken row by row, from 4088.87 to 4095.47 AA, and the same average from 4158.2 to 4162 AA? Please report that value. -1.2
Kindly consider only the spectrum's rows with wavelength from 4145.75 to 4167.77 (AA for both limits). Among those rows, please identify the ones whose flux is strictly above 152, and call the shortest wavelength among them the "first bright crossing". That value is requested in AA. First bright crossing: 4146.23 AA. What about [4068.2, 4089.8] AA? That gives 4068.68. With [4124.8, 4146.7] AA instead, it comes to 4125.28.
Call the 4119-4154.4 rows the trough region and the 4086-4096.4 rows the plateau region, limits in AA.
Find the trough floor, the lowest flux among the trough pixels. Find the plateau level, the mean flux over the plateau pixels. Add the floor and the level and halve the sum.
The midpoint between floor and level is 144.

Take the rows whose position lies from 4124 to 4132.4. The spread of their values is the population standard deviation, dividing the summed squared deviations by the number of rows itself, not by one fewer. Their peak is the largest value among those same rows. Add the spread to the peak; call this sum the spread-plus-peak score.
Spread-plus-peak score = 207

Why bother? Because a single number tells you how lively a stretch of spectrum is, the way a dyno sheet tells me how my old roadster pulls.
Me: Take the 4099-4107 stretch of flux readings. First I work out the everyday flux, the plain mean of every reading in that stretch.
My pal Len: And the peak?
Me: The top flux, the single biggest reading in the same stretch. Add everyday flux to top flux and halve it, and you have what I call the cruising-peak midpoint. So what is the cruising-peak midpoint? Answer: 154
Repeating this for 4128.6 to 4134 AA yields 154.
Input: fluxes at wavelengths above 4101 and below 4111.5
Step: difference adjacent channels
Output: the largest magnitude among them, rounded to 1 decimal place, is 31.1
